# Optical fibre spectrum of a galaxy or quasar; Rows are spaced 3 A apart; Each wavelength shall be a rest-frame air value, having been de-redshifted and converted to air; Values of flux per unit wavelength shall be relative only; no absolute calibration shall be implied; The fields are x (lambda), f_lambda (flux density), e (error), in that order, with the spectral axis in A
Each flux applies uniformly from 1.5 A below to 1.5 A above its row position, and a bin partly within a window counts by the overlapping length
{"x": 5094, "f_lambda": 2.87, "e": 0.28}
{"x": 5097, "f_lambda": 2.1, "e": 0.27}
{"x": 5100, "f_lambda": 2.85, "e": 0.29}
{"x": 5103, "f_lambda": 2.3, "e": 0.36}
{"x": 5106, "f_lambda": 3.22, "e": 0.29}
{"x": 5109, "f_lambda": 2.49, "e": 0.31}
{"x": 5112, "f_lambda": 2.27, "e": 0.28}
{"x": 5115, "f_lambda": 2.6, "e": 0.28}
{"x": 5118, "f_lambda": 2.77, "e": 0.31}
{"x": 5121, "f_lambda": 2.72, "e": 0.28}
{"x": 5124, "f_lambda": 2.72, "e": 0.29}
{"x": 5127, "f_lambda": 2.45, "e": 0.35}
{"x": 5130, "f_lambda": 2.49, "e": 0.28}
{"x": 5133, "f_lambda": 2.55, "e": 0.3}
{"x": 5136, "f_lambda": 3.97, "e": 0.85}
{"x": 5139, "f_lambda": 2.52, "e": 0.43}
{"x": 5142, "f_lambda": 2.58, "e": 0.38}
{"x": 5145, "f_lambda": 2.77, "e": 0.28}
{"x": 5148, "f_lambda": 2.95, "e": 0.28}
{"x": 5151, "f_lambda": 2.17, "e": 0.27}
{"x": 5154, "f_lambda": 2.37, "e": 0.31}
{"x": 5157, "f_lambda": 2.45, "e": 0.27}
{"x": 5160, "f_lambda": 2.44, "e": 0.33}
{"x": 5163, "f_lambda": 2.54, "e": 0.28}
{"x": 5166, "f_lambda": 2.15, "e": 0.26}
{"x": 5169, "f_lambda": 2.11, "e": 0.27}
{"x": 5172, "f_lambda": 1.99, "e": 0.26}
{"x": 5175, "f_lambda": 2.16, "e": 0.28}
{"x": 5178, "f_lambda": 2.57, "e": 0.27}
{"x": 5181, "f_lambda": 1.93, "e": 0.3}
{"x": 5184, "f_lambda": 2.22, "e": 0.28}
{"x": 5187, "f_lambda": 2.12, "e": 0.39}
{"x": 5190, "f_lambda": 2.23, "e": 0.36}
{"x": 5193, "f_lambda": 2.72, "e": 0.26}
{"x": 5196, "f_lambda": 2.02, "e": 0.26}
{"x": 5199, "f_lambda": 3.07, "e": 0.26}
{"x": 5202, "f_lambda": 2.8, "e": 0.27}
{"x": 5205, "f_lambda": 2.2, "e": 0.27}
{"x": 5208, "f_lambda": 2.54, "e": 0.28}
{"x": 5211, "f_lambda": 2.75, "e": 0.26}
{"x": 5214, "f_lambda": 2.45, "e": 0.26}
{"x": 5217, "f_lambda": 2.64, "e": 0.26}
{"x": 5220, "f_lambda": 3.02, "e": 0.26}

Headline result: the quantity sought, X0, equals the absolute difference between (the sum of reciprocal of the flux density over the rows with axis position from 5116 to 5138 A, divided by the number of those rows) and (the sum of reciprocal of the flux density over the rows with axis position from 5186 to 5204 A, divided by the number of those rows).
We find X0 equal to 0.047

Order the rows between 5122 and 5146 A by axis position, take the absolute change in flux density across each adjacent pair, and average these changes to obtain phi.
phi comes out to 0.50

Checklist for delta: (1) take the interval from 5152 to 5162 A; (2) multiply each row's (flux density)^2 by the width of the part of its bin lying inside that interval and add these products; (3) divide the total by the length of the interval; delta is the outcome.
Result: 5.8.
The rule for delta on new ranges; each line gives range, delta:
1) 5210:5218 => 6.8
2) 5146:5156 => 6.4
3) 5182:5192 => 4.9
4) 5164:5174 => 4.5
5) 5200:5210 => 6.6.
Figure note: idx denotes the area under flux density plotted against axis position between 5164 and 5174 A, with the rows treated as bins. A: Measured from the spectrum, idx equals 21.1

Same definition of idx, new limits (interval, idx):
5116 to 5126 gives 27.2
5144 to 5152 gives 21.2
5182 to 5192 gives 22.0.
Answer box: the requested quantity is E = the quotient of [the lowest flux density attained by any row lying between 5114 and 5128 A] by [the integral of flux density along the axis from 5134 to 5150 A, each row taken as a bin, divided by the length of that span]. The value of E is 0.84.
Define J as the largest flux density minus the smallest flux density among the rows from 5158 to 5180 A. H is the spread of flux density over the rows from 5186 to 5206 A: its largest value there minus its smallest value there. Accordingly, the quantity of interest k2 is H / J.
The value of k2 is 1.8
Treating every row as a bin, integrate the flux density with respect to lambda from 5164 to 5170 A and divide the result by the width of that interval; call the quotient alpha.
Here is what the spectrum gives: 2.2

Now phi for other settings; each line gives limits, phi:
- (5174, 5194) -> 0.34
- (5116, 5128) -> 0.11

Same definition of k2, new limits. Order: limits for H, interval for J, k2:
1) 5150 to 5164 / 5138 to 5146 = 1.5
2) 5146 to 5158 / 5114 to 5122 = 4.6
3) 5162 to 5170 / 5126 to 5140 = 0.3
